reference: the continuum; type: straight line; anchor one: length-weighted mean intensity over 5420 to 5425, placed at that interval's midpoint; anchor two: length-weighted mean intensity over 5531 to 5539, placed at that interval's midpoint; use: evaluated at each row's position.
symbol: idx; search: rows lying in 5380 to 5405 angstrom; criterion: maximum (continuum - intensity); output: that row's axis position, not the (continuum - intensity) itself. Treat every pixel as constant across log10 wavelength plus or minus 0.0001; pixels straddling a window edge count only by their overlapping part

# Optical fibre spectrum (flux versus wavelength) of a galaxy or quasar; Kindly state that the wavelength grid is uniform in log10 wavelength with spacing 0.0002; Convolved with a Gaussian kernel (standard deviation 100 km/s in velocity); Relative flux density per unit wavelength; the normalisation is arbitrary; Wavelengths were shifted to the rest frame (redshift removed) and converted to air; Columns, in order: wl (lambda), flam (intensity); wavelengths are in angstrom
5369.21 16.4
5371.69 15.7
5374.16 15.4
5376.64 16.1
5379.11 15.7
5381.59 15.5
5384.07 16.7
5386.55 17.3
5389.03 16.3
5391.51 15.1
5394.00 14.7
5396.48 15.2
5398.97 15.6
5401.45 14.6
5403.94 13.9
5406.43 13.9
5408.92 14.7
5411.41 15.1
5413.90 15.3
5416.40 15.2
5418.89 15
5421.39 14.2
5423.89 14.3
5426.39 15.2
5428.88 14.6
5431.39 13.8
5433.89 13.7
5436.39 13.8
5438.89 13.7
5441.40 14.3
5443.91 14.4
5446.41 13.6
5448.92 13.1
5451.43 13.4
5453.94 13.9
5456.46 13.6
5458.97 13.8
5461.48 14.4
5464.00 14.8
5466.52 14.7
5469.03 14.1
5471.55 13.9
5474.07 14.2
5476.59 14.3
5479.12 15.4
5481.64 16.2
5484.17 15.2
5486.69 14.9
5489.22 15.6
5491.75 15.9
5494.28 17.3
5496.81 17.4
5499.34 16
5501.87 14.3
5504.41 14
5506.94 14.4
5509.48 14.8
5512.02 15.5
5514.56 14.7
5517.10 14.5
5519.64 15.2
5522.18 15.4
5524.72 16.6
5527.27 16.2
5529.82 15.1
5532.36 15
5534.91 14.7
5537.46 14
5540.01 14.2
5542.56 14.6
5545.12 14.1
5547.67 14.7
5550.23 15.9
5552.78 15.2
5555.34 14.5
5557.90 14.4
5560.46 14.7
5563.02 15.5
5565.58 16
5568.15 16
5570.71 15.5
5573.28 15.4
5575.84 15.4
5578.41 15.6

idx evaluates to 5403.94 angstrom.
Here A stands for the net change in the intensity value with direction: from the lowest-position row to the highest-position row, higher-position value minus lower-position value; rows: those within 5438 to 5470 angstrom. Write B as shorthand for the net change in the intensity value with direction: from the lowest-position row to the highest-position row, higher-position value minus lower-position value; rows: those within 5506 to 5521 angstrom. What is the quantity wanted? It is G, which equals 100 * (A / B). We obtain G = 50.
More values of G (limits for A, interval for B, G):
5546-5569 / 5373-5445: -130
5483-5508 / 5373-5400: -400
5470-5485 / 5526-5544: -81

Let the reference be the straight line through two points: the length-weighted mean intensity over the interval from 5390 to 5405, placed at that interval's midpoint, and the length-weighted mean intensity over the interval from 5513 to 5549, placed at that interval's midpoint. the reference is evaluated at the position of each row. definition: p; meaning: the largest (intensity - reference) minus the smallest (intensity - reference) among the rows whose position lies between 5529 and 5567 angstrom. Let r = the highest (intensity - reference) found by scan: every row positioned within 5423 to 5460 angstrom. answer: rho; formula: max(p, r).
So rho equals 2.0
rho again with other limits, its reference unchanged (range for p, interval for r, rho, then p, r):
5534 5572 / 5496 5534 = 2.5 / 1.99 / 2.5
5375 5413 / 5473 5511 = 3.4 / 3.41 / 2.5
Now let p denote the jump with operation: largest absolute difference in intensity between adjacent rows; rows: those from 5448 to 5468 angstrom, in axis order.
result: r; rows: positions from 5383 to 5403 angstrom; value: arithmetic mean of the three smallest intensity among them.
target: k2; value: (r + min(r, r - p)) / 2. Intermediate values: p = 0.60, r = 14.8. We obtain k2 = 14.5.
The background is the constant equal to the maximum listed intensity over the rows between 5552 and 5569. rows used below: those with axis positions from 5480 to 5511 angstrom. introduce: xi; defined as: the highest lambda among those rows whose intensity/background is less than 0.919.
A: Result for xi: 5506.94 angstrom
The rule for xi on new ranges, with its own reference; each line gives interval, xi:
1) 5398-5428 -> 5423.89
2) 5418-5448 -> 5446.41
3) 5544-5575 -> 5560.46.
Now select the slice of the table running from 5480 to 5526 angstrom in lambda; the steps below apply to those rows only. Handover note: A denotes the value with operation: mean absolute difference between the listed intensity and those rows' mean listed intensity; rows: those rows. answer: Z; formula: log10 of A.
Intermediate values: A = 0.78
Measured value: -0.11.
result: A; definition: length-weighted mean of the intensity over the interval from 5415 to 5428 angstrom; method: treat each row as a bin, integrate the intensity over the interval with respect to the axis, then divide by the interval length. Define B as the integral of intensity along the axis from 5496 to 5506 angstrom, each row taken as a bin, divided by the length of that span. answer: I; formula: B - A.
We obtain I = 0.5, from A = 14.8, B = 15.3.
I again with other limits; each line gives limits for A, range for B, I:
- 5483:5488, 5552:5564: -0.2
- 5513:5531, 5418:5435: -1.0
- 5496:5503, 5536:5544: -1.6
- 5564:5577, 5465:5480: -1.2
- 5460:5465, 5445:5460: -1.0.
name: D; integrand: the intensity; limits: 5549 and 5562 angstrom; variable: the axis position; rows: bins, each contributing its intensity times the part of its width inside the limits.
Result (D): 194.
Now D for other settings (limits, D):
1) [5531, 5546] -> 217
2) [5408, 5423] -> 224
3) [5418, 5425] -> 101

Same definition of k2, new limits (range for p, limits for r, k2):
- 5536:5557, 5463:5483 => 13.5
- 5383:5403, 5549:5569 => 13.9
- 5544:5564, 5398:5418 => 13.5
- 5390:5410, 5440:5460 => 12.9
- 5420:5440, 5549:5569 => 14.1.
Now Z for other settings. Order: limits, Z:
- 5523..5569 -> -0.19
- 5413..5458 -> -0.26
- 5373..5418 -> -0.19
